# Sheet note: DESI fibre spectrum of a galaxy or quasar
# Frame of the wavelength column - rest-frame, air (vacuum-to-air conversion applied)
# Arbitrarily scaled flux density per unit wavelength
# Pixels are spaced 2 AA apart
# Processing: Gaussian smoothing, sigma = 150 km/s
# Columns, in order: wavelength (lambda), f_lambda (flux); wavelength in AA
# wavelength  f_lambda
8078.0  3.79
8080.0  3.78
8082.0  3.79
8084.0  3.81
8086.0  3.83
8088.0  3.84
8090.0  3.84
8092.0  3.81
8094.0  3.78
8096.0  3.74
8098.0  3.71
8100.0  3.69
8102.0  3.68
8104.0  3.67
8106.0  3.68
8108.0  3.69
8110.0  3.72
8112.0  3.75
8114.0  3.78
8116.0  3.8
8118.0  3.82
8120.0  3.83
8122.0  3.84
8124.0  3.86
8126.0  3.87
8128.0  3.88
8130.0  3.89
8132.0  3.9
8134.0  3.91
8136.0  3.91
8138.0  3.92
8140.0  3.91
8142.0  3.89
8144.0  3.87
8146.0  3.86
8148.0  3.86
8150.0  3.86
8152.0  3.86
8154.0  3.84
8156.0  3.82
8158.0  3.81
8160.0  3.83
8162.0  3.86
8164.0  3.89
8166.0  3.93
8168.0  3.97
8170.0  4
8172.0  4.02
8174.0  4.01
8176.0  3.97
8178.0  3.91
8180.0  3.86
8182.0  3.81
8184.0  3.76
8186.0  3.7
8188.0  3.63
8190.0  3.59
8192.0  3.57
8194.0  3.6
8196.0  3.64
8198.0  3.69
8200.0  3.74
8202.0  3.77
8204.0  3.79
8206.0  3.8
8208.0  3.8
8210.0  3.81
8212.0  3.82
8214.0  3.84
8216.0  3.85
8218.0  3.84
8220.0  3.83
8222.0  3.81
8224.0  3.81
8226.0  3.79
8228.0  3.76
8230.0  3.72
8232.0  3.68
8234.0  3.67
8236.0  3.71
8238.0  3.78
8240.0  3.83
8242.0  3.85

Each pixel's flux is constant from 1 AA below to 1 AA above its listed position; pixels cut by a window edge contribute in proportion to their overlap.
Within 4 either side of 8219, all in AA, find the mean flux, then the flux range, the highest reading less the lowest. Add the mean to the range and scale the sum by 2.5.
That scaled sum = 9.7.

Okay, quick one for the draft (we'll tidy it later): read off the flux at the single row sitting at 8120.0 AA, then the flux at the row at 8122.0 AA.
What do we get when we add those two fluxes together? 7.67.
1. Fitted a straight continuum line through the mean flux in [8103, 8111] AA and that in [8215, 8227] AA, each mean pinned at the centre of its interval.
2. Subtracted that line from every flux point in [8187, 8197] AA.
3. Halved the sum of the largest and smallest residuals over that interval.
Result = -0.19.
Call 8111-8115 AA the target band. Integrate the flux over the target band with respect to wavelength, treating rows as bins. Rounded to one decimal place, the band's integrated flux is 15.1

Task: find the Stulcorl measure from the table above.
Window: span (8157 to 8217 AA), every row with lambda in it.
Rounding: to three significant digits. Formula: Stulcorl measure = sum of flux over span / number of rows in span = 3.81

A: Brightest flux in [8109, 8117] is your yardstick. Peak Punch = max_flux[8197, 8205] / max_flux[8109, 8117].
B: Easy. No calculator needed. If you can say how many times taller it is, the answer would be 1.00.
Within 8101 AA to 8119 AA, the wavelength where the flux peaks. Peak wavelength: 8118.0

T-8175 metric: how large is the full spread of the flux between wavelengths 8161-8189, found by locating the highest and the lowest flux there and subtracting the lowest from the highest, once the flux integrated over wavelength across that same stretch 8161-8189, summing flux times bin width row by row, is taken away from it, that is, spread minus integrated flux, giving -108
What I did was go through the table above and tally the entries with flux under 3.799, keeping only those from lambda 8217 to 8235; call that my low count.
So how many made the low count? 5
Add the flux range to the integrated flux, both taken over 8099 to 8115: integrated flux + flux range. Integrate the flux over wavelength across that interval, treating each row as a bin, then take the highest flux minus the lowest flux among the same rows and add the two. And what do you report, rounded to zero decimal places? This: 59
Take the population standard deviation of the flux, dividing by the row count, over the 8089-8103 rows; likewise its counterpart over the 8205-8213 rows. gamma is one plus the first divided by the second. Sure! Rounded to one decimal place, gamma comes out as 7.9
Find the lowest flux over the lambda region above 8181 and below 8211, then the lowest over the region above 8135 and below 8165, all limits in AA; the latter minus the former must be 0.24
